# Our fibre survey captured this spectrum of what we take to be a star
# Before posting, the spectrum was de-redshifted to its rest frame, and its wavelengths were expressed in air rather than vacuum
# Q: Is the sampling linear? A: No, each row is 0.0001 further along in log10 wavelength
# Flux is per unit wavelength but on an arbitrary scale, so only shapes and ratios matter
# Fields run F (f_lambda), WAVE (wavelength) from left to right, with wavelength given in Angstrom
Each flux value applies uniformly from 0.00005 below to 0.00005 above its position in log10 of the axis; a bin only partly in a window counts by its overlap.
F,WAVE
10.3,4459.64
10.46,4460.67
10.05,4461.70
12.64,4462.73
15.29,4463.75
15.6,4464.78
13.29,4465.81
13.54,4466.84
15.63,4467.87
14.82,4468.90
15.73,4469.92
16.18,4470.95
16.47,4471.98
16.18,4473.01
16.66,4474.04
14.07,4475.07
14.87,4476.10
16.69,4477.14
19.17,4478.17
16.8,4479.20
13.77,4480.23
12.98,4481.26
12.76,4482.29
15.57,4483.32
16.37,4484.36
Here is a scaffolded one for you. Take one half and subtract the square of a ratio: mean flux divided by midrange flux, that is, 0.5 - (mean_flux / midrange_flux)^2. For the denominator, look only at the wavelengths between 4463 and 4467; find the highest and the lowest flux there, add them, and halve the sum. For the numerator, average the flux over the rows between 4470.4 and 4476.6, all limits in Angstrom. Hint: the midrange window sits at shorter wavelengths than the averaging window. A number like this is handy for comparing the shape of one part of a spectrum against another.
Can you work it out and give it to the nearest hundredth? -0.69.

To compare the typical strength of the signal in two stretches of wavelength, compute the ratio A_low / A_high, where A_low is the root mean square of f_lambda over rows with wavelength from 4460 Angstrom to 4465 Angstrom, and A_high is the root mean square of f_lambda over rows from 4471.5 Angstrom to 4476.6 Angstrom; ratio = 0.83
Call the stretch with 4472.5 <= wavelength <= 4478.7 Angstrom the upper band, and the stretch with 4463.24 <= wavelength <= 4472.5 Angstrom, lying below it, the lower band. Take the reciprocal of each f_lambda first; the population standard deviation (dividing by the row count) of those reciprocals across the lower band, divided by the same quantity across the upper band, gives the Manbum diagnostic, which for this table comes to 0.80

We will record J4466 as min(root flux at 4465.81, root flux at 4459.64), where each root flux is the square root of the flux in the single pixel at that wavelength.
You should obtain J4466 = 3.21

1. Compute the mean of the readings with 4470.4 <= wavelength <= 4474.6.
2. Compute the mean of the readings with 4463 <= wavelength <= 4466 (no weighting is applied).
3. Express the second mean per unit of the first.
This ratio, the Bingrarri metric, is 0.90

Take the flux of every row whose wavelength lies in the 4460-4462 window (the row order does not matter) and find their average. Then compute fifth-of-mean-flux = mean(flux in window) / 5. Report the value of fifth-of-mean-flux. 2.05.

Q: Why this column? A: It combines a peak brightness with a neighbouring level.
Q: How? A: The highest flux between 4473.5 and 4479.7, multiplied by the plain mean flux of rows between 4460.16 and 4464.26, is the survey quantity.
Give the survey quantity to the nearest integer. 232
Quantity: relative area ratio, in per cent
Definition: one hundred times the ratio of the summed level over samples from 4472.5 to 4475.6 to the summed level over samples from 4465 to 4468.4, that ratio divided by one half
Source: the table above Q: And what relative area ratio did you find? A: 221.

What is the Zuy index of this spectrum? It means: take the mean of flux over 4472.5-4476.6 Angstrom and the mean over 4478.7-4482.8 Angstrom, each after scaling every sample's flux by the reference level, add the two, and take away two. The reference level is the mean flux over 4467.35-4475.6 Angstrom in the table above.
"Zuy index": -0.12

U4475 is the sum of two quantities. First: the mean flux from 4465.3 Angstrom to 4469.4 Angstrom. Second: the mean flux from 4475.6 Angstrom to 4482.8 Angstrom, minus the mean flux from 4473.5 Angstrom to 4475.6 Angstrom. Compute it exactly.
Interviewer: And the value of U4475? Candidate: 14.2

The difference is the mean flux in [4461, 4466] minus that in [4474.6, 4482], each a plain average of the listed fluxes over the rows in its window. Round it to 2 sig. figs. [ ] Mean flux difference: -2.1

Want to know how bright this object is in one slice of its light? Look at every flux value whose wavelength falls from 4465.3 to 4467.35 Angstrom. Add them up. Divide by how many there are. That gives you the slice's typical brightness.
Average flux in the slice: 13.4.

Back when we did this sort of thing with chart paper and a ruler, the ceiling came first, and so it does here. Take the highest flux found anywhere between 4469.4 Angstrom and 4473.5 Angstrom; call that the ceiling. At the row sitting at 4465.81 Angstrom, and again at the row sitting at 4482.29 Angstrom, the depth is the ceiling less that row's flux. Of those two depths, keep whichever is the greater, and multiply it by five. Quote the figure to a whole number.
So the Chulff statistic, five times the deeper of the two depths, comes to 19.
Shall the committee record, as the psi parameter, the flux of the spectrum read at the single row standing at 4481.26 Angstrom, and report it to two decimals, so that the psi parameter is 12.98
